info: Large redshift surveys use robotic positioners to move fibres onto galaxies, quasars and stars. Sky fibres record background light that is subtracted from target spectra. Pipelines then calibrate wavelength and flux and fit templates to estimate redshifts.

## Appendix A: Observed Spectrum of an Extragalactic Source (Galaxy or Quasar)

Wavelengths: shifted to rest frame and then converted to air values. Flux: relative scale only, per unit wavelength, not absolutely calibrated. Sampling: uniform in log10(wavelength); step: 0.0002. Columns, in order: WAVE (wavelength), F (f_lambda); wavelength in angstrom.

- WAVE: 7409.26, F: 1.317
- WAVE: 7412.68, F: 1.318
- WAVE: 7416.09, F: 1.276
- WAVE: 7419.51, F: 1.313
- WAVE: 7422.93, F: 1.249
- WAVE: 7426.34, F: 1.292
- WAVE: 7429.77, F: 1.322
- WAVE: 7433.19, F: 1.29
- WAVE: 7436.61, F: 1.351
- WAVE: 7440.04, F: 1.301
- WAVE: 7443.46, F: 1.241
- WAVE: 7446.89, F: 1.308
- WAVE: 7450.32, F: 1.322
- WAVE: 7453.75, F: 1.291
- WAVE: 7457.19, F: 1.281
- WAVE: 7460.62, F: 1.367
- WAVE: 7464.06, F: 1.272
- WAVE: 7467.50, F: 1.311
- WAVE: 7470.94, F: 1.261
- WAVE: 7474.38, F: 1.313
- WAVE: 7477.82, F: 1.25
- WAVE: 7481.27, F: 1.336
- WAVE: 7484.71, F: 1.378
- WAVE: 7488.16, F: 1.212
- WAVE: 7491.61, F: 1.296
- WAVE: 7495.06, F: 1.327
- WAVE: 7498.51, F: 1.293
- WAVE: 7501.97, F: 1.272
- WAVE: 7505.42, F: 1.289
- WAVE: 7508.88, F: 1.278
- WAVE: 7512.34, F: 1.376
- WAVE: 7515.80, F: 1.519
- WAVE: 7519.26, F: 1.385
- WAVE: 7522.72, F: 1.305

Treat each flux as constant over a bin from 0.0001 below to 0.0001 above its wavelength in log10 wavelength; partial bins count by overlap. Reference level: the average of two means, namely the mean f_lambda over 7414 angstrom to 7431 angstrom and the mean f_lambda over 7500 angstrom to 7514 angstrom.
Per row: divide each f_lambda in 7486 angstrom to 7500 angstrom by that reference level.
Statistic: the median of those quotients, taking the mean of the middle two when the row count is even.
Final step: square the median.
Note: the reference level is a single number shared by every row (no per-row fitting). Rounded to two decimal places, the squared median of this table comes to 1.00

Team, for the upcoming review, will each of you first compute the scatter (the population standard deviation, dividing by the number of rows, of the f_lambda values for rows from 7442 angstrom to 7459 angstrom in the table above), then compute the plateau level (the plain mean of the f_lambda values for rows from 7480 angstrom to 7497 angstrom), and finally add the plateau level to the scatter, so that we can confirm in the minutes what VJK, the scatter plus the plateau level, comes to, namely 1.337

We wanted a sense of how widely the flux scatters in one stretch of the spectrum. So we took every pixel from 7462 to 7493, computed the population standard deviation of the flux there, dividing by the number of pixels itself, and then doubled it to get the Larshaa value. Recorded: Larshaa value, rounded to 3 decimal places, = 0.094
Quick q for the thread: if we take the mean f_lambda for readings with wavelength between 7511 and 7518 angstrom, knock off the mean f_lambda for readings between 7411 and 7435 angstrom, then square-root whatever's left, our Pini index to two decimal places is 0.39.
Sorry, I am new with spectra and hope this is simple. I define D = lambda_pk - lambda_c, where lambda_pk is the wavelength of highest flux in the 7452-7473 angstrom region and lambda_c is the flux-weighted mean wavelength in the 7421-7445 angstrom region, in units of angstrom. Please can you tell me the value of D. 27.4 angstrom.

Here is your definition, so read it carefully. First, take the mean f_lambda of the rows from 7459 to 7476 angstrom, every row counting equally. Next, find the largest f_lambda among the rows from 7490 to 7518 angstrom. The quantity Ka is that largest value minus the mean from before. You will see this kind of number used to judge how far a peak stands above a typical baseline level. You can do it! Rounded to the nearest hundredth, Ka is 0.21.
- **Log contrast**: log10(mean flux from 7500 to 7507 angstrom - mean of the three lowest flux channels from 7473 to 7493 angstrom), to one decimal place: -1.6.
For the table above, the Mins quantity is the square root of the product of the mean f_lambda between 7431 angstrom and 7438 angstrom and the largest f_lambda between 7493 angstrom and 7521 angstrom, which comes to 1.42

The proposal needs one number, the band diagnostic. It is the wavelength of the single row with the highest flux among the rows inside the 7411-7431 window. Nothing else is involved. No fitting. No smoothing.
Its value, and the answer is 7429.77 angstrom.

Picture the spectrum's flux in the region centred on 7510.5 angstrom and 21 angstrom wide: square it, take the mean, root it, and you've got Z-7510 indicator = 1.36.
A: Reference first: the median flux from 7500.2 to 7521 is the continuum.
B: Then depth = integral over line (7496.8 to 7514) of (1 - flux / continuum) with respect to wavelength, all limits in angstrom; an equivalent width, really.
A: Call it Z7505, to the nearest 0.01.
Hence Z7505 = 0.40 angstrom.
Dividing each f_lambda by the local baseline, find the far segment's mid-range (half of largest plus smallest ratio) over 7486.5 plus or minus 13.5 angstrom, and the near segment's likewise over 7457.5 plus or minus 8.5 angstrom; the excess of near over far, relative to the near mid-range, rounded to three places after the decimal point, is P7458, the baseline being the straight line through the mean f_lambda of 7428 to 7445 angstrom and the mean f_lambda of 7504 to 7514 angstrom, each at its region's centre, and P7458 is 0.022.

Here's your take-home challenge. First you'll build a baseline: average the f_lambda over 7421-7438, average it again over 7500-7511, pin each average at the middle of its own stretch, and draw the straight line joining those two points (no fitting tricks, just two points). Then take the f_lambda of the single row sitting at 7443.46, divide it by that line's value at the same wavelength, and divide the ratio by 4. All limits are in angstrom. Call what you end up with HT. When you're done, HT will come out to 0.2392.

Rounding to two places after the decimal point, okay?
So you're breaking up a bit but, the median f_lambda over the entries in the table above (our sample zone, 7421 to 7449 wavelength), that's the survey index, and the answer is 1.30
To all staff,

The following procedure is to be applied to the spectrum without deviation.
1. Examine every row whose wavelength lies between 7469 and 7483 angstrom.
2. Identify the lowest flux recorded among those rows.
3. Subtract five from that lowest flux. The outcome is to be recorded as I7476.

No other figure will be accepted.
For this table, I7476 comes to -3.75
